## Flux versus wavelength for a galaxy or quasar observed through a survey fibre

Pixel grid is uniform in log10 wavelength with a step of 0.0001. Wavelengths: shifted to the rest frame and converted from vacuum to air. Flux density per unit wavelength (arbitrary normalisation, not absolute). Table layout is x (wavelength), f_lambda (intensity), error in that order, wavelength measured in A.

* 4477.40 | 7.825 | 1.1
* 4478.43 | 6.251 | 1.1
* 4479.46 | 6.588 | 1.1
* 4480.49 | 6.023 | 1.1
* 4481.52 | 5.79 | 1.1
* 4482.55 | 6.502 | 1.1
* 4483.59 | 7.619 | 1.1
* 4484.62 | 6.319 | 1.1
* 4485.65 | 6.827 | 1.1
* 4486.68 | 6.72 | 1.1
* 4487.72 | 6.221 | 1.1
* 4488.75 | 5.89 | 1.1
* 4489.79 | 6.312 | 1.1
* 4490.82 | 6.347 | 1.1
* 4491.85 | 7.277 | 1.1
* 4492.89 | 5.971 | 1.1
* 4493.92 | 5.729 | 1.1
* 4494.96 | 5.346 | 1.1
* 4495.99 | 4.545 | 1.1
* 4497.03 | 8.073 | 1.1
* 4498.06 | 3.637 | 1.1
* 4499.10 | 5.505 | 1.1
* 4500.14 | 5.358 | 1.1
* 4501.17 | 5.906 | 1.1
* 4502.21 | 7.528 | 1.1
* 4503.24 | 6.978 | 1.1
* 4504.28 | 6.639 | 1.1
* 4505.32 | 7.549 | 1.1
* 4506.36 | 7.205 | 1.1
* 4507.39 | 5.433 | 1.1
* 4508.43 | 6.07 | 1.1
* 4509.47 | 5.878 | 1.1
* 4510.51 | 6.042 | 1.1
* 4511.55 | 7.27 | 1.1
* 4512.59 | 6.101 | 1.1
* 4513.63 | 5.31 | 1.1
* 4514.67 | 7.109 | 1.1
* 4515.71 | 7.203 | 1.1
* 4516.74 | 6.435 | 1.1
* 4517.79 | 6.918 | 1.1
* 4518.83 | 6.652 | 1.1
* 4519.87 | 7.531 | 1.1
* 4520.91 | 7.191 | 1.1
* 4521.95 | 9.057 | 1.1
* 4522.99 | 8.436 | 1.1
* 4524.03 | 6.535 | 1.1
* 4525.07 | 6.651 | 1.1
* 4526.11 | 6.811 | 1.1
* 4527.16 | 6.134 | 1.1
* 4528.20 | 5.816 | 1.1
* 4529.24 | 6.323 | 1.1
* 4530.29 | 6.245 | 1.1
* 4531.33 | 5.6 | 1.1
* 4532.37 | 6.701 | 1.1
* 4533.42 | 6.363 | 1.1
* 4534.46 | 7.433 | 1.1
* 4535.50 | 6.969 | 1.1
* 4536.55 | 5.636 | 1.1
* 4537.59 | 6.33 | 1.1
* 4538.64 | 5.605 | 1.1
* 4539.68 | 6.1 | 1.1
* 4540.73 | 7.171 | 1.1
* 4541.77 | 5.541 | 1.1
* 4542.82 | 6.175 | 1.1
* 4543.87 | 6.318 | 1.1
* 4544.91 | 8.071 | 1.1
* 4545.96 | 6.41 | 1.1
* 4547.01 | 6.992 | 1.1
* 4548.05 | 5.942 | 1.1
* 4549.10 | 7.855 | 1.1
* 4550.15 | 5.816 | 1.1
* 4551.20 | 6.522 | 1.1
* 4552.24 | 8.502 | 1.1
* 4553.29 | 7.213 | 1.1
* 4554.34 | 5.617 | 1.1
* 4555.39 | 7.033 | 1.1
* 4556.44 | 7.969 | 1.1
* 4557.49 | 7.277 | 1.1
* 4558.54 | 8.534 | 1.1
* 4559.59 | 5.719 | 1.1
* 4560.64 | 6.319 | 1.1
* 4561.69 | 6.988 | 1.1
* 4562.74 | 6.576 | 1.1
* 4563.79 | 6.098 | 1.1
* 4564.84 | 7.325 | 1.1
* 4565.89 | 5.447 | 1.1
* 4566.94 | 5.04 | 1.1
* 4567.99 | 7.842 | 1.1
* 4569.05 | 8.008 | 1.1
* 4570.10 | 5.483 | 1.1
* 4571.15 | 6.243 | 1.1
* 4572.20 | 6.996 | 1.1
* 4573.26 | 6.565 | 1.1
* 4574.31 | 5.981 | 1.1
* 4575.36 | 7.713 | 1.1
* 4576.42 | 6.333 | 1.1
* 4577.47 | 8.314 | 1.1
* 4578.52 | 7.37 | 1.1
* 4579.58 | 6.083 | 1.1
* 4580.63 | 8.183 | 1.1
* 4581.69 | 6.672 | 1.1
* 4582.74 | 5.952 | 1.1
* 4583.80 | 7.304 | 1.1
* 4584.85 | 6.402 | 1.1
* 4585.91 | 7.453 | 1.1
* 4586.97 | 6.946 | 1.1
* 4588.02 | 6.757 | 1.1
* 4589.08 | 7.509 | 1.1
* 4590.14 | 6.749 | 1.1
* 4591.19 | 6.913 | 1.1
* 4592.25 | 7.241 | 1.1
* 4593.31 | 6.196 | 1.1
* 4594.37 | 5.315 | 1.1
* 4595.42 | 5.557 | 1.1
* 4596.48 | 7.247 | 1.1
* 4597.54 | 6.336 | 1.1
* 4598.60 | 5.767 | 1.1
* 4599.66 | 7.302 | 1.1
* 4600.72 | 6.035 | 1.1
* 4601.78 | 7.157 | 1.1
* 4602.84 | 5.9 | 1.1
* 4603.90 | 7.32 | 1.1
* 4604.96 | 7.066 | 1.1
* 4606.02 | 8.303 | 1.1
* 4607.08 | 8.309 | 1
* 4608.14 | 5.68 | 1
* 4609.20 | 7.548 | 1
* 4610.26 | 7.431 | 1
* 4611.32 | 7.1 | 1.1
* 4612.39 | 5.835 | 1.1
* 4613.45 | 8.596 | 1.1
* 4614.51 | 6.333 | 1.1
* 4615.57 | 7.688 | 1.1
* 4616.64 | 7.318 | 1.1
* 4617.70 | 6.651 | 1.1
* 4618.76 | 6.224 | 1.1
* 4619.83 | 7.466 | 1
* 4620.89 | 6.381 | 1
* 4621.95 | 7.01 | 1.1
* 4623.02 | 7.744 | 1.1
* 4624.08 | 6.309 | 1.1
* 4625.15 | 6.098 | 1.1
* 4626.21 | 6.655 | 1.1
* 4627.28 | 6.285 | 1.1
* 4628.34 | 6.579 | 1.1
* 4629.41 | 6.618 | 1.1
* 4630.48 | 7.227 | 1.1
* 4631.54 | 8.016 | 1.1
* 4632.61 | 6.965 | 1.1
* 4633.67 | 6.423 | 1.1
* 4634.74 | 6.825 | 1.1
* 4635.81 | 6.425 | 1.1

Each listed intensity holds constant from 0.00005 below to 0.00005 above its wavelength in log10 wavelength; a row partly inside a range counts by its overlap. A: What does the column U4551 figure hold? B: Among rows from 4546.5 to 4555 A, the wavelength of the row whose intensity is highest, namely 4552.24 A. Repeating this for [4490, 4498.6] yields 4497.03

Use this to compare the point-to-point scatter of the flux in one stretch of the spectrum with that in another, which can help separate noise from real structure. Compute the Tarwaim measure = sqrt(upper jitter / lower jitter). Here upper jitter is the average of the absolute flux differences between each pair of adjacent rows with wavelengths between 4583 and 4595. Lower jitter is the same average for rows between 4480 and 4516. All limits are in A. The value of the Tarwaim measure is 0.85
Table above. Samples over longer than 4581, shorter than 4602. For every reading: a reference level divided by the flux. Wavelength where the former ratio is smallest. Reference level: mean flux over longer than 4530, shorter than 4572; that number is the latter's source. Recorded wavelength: 4589.08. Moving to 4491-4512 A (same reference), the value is 4497.03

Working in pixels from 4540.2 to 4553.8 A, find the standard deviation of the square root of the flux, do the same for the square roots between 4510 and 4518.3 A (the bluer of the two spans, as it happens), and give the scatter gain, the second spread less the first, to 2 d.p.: -0.04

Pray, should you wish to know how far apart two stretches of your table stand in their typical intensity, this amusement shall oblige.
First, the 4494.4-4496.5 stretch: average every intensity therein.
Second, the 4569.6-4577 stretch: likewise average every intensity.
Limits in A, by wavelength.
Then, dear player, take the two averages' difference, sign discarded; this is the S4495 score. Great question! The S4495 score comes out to 1.5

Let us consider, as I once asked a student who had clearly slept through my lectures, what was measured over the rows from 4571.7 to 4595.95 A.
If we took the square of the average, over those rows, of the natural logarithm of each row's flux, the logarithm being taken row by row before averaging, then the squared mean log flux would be 3.65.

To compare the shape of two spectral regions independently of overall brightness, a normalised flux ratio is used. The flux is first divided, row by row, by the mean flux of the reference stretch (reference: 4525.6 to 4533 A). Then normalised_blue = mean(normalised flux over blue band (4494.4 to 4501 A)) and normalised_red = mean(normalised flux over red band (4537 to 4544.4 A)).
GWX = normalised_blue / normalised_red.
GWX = 0.88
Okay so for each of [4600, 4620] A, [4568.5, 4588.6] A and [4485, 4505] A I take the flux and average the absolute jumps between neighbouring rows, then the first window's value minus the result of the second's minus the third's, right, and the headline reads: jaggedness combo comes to 1.0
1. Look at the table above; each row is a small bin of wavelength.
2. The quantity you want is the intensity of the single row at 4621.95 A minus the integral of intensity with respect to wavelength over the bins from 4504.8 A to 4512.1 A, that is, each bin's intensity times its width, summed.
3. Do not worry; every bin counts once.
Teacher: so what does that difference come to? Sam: -40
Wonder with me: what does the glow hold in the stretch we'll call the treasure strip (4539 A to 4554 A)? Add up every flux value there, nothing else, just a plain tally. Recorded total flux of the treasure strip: 95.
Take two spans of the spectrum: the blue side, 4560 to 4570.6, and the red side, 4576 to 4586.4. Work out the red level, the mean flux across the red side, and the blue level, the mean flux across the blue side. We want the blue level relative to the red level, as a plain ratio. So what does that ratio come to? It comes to 0.93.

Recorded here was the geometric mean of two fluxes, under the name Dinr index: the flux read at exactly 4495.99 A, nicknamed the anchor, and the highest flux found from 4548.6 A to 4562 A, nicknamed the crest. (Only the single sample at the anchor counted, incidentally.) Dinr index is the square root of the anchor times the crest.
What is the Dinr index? 6.2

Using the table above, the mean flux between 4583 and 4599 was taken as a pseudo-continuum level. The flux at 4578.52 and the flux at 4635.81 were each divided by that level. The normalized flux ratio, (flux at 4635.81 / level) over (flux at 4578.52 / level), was 0.87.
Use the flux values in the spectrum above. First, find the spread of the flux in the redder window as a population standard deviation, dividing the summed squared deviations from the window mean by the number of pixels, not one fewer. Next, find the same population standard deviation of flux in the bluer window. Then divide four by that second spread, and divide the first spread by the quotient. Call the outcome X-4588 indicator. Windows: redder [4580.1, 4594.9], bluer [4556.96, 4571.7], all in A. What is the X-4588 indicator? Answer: 0.18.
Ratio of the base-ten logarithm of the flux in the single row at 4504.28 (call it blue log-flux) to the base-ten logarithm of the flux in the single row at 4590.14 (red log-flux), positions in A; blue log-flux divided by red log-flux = 0.99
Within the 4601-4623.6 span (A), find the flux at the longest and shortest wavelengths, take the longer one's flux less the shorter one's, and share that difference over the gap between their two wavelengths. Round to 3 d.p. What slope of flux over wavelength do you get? 0.028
